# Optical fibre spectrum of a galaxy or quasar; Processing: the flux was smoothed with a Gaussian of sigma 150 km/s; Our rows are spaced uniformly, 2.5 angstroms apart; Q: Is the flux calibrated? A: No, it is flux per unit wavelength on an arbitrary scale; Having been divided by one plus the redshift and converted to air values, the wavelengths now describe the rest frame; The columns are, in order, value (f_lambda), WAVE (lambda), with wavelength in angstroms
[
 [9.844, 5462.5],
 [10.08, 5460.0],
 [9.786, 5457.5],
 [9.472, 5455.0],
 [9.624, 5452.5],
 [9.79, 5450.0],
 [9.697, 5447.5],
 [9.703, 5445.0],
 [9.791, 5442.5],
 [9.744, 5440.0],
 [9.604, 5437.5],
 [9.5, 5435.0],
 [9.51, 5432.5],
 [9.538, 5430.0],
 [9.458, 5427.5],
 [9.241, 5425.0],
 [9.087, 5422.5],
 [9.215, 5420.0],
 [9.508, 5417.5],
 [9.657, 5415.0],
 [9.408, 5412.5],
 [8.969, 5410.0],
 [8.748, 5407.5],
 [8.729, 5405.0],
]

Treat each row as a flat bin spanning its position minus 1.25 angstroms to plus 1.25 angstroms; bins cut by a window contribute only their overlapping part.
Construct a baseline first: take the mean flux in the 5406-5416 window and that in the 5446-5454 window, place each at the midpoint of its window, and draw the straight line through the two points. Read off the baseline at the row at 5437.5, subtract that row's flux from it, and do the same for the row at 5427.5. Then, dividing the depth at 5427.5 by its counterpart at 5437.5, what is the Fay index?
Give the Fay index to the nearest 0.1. 0.8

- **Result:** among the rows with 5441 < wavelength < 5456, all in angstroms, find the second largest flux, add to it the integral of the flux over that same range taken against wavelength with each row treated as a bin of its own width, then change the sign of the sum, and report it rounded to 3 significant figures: -155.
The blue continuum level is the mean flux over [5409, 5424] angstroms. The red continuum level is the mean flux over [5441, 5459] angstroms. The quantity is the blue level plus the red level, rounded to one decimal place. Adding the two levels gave 19.0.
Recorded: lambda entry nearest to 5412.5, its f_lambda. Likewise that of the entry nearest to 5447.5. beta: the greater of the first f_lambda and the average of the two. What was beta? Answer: 9.55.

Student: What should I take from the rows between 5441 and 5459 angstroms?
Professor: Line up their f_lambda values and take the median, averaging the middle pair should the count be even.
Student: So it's 9.70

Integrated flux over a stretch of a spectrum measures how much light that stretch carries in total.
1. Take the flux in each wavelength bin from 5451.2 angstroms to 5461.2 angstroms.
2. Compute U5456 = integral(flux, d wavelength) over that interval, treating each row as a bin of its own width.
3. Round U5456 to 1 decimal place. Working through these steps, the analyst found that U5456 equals 97.4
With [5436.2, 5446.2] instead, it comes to 97.1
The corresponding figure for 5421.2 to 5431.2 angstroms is 93.3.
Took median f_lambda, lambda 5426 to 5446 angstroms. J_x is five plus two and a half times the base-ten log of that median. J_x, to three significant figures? 7.45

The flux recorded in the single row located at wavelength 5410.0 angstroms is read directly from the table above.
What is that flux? 8.969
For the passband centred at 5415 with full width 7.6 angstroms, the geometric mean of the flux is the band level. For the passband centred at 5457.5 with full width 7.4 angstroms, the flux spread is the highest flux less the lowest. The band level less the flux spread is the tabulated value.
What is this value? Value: 8.92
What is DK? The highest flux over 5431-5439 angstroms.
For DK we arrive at 9.604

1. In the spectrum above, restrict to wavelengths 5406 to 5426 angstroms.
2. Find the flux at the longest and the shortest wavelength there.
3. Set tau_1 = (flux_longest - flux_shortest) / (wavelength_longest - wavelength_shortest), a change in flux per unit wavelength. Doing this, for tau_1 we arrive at 0.03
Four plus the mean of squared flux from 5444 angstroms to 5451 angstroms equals 99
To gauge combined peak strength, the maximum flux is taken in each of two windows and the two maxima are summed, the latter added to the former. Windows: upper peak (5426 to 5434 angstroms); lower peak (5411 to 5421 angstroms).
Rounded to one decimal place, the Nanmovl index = 19.2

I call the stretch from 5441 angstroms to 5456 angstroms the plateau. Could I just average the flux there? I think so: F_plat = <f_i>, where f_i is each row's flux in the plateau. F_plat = 9.68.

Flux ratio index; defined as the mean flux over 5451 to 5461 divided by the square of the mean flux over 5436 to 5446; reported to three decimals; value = 0.103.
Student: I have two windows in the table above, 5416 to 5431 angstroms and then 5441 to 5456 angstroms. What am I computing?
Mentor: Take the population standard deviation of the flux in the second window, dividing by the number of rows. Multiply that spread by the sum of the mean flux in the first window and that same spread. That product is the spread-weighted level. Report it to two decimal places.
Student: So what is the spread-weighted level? 1.03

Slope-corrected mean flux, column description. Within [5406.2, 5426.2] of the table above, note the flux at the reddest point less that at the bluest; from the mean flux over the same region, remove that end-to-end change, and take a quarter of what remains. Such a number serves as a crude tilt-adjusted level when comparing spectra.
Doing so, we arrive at 2.18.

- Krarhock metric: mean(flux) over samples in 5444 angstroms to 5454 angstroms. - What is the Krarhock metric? 9.70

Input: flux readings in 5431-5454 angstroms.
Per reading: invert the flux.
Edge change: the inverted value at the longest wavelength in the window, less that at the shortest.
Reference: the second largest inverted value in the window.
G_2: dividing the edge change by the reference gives -0.01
